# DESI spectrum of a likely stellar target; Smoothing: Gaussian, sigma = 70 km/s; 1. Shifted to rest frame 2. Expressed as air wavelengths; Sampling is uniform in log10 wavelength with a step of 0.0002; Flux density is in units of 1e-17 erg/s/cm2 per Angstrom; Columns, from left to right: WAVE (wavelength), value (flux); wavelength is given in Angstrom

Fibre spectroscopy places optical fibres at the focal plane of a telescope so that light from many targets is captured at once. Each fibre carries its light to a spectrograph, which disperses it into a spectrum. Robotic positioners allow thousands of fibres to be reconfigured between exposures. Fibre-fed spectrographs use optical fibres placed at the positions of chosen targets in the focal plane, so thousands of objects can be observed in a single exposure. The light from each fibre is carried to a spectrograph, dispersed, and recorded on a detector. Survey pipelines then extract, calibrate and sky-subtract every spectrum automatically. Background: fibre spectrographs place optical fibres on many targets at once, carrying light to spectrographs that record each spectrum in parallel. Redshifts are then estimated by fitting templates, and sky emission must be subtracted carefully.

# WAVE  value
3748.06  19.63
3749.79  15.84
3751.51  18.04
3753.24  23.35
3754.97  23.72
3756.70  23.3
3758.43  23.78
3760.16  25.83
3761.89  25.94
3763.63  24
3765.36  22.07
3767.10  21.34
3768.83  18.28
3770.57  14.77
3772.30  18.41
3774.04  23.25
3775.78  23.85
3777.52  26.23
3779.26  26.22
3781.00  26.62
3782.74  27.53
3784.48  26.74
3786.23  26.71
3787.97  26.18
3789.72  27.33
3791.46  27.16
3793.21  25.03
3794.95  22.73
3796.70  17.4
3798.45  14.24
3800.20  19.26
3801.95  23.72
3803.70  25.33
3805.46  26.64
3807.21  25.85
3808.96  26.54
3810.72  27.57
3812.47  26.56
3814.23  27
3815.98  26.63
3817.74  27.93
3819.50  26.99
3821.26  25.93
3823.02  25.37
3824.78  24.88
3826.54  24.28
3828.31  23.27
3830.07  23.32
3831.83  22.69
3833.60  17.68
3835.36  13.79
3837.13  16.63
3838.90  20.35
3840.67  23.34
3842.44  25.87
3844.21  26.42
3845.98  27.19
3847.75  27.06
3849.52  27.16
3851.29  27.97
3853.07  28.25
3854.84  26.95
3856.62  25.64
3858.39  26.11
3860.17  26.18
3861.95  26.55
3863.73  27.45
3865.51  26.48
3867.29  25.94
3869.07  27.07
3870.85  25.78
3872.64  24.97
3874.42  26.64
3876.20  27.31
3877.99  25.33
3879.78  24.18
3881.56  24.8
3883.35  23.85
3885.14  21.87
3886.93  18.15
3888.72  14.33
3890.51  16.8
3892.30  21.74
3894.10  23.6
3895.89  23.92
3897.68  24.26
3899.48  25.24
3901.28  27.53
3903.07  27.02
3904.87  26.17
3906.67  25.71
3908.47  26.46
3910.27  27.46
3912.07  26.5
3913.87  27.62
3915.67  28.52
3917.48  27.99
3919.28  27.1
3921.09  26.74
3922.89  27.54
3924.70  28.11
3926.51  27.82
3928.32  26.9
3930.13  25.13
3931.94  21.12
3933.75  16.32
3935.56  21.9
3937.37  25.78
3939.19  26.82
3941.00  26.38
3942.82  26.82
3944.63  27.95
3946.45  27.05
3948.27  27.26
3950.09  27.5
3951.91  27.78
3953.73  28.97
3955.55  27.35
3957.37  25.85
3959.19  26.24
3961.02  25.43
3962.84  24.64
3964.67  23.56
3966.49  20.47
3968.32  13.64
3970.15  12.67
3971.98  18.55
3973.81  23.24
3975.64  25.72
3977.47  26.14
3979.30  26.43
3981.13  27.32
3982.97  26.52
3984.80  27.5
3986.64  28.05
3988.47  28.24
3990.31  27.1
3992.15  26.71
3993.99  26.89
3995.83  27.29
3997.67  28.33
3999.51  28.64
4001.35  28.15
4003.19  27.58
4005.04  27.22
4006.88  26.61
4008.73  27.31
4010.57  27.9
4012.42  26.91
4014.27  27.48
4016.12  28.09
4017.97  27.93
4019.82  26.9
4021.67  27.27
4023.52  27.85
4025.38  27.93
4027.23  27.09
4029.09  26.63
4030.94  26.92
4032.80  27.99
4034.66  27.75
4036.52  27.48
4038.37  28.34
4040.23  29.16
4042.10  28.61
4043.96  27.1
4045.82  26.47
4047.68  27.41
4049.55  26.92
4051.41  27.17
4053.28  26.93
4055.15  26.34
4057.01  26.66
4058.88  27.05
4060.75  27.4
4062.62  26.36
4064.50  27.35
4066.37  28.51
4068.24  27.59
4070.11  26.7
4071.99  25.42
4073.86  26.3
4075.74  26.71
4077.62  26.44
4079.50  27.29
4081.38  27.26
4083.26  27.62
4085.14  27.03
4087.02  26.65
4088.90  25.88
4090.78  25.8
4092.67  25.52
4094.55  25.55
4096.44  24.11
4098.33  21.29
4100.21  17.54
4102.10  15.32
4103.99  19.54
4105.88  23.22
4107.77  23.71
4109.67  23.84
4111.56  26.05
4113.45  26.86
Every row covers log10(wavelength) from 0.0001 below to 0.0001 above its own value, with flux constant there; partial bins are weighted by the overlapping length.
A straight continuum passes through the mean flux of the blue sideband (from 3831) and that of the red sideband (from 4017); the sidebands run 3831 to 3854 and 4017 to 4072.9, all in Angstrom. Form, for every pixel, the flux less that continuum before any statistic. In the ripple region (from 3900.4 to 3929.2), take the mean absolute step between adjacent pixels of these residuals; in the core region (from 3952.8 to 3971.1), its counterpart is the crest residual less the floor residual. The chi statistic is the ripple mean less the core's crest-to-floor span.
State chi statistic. -15.9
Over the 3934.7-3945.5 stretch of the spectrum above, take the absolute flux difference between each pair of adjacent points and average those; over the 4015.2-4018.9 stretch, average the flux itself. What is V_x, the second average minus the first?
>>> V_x 26.6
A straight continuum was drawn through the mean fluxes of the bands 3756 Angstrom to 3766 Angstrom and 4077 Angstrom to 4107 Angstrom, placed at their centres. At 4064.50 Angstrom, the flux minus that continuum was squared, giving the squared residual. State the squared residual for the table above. 10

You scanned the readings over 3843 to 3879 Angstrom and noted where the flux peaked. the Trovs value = 3853.07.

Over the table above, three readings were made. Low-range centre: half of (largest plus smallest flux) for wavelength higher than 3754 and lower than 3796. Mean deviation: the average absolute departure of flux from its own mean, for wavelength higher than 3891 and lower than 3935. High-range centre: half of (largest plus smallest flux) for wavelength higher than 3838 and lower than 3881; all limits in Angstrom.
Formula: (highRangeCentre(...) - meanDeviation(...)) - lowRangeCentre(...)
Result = 1.1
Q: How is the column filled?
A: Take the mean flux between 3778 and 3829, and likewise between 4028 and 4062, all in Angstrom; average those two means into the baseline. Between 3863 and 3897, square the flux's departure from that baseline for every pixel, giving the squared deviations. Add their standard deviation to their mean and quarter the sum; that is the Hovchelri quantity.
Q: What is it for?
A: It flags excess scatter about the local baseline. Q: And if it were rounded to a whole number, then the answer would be 14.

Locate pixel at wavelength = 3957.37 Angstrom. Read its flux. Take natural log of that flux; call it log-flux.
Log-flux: 3.25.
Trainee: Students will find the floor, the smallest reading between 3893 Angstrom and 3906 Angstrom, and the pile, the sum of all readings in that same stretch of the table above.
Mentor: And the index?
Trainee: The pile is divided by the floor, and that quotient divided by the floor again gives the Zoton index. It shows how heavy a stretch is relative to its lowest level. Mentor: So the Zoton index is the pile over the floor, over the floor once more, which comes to 0.32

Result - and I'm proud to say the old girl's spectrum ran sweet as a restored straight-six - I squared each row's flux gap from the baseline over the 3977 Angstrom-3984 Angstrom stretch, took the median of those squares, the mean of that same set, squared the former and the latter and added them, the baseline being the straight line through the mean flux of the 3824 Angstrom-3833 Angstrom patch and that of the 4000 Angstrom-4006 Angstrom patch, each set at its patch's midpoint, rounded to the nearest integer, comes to 0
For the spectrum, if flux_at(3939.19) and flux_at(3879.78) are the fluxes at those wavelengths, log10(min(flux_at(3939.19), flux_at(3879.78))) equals 1.38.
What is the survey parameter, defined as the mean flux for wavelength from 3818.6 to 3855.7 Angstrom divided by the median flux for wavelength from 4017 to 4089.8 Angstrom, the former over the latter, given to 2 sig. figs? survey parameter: 0.89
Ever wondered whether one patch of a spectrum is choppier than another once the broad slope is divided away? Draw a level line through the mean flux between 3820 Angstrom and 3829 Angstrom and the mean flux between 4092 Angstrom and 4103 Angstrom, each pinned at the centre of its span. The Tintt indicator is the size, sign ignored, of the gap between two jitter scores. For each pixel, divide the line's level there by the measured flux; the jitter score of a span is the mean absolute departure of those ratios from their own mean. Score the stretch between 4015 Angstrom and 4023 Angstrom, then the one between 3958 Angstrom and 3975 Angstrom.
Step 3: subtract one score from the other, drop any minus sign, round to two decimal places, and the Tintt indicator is 0.26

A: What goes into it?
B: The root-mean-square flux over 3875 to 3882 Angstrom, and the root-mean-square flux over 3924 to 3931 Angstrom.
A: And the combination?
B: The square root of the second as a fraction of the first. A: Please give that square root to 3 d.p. 1.031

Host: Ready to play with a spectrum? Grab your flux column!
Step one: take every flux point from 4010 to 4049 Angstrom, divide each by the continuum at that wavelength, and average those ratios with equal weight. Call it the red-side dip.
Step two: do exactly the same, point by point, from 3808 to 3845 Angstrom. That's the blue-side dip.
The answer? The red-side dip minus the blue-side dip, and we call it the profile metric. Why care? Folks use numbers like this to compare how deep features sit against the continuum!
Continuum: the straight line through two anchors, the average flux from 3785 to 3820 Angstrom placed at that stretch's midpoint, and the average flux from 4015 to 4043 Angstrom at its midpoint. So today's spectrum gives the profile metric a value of 0.04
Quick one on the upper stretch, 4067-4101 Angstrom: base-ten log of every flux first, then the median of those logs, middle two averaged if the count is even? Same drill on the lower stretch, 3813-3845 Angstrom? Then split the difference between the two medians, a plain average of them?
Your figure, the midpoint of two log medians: 1.406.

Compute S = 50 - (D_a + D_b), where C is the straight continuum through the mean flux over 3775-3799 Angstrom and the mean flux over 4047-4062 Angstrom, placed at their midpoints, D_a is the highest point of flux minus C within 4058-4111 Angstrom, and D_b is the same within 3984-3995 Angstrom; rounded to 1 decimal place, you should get 46.7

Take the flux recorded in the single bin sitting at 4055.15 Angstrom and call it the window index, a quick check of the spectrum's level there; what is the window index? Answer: 26.34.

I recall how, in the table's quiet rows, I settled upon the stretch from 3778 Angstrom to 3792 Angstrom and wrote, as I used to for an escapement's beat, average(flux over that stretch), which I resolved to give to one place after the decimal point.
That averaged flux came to 26.8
